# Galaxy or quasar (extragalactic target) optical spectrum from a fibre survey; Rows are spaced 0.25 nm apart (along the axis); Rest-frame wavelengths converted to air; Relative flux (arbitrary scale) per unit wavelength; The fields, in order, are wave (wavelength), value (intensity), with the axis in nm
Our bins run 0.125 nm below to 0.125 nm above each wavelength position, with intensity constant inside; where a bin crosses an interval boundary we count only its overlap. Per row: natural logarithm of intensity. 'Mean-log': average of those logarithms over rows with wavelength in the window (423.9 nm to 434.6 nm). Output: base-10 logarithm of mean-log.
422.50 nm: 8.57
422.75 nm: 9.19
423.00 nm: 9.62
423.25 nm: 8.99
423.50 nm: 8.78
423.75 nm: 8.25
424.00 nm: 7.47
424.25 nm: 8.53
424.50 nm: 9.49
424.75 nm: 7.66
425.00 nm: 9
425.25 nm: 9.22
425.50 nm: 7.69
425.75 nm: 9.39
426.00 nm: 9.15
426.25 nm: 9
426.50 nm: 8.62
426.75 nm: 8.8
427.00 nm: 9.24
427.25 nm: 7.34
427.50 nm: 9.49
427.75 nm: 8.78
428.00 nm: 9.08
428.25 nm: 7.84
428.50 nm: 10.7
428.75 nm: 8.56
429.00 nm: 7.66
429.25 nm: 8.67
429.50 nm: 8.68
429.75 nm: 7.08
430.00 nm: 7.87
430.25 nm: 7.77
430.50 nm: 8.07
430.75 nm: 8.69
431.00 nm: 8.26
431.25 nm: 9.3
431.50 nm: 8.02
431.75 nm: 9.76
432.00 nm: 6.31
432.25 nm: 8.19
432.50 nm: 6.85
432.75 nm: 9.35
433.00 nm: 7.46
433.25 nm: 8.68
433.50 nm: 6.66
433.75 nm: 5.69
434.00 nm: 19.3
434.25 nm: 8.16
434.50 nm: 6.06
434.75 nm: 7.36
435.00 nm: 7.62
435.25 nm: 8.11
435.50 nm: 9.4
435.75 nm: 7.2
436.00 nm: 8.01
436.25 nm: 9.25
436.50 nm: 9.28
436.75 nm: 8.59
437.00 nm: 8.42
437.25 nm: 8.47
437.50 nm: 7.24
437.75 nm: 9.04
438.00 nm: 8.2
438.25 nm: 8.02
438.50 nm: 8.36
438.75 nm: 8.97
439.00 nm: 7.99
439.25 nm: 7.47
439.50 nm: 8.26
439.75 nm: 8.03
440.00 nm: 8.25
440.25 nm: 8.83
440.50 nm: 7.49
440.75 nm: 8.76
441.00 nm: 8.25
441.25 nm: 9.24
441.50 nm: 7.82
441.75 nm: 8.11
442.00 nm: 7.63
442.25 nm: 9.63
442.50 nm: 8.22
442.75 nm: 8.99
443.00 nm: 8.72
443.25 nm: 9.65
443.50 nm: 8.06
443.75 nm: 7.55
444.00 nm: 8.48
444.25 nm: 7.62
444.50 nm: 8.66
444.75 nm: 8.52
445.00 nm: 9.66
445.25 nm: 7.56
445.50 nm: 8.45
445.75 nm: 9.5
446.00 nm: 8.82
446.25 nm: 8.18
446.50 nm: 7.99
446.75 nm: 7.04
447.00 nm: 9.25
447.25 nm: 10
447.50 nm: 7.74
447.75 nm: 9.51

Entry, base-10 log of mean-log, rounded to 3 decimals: 0.328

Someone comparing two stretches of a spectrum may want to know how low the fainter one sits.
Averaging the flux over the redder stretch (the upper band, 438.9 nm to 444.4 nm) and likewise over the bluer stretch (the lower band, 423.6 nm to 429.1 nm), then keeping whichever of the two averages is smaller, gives 8.32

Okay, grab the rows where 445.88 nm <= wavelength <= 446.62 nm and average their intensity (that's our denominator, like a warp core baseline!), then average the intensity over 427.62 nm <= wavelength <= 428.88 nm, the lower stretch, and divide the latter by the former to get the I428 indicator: 1.08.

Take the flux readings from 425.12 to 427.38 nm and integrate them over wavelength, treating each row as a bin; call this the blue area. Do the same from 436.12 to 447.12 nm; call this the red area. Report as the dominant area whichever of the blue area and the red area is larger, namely 93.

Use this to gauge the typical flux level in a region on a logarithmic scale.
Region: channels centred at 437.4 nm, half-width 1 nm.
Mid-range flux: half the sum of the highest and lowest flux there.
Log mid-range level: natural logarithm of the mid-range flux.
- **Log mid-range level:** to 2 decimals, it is 2.11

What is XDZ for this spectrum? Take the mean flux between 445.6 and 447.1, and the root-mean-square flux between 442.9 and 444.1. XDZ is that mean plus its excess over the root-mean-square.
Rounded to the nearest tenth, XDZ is 8.4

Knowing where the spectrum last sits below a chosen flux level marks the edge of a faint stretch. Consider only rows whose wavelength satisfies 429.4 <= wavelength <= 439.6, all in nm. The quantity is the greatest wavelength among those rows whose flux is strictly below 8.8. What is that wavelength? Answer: 439.50 nm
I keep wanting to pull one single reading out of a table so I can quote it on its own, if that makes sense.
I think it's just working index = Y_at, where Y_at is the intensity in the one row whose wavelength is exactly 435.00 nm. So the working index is 7.62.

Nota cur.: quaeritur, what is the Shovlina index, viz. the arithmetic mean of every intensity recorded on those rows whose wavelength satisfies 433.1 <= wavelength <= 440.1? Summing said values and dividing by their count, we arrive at 8.43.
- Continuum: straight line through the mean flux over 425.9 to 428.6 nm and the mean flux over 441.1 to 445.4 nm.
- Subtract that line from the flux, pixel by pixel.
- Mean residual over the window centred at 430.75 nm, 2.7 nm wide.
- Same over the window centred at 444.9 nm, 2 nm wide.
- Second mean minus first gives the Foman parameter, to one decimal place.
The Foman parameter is 0.8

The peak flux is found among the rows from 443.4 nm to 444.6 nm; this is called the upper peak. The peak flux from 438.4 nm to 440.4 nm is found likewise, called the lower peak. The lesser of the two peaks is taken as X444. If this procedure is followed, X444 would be 8.7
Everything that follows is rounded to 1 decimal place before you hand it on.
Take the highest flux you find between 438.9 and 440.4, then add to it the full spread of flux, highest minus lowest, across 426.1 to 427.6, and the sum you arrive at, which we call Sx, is 11.0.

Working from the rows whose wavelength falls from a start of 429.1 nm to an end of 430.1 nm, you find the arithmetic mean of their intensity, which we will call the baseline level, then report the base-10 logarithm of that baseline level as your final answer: 0.907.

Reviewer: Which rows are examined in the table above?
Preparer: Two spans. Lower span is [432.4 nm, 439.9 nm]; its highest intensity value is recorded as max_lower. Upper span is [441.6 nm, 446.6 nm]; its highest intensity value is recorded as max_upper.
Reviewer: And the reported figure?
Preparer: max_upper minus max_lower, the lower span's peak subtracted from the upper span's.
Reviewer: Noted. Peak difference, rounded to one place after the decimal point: -9.6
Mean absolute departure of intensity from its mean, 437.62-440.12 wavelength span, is 0.32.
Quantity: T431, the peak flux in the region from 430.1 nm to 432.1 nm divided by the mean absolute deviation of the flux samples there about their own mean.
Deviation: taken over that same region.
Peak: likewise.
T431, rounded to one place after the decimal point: 13.3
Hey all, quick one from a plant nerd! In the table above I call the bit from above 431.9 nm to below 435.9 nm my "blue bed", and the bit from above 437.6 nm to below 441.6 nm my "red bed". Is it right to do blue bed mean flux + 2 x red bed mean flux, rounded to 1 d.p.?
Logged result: 24.9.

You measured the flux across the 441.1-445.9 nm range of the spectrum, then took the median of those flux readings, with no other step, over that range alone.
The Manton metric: 8.5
